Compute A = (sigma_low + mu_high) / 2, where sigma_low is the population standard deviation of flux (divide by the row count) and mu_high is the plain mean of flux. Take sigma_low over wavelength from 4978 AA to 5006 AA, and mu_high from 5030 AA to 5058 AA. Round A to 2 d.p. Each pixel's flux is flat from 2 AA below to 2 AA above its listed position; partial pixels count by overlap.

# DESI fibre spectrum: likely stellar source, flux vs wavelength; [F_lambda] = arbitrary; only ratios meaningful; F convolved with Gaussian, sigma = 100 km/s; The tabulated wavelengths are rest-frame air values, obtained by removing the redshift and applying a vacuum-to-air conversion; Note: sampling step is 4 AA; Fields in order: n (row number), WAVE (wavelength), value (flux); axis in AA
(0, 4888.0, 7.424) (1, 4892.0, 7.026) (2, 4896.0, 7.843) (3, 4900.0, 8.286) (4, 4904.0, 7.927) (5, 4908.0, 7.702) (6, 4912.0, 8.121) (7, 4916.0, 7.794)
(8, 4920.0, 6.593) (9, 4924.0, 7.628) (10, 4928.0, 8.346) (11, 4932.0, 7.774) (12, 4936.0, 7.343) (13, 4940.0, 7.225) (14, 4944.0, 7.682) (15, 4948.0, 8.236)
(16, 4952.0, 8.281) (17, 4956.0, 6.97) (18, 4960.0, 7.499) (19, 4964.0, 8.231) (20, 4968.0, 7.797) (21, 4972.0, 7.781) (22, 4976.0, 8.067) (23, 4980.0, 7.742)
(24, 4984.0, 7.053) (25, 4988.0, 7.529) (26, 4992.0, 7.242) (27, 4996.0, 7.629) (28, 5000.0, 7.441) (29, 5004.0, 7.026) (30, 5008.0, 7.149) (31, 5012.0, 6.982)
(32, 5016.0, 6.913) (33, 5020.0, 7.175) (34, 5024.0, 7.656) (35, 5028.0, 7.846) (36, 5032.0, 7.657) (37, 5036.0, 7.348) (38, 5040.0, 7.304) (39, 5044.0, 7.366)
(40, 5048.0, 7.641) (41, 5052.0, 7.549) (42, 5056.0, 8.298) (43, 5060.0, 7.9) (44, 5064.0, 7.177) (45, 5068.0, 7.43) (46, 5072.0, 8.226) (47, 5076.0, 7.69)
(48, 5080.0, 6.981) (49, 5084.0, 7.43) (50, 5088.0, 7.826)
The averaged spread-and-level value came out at 3.93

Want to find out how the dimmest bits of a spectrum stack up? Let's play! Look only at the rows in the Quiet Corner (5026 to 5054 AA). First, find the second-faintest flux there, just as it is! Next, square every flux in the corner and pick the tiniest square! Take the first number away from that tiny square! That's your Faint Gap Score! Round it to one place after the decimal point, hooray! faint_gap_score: 46.0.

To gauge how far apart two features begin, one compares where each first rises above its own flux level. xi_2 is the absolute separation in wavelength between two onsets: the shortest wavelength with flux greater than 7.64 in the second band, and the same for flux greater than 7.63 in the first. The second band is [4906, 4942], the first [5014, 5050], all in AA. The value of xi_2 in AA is 116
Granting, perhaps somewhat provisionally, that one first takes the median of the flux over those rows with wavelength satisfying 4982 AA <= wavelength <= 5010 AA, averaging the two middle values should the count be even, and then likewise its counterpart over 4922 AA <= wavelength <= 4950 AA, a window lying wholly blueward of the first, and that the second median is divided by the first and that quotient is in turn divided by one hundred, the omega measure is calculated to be 0.0106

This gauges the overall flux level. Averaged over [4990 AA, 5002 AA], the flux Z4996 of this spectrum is 7.44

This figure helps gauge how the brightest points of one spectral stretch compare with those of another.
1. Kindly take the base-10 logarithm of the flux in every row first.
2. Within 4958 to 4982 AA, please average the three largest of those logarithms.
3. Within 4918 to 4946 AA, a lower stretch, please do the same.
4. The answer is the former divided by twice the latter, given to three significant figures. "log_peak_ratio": 0.503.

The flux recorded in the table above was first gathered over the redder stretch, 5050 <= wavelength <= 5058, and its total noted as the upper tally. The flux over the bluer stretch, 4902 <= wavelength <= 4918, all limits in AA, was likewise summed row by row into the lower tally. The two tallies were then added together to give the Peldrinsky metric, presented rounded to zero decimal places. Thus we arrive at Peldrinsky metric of 47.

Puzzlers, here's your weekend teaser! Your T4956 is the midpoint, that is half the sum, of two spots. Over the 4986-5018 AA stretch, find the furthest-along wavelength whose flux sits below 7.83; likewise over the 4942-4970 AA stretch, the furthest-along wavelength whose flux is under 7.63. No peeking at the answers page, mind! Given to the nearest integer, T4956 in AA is 4988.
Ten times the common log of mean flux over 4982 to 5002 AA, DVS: 8.68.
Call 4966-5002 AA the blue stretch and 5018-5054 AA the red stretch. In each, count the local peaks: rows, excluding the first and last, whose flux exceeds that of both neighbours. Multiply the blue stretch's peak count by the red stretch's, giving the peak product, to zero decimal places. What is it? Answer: 6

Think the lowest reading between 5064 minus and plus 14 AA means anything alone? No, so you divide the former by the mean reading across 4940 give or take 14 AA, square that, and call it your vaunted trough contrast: 0.84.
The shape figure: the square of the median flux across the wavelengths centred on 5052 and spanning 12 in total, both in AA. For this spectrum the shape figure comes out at 58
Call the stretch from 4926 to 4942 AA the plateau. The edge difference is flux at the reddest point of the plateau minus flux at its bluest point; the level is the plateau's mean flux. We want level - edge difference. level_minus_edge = 8.8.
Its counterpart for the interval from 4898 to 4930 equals 7.7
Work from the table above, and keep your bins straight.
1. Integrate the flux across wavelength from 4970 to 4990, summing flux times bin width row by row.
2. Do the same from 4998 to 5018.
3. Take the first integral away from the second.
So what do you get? -11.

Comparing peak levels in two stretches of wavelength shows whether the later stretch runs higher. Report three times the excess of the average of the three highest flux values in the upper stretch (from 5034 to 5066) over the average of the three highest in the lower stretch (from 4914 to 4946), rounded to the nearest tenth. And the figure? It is -0.1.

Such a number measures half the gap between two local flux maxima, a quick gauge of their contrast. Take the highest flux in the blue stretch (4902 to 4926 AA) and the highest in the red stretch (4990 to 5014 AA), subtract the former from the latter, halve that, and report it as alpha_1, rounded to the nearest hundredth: -0.25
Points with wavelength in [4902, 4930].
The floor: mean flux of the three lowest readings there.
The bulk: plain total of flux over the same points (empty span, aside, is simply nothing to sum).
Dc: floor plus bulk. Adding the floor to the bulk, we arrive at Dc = 61.4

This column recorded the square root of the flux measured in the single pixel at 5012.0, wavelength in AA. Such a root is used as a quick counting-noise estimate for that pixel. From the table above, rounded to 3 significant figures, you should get 2.64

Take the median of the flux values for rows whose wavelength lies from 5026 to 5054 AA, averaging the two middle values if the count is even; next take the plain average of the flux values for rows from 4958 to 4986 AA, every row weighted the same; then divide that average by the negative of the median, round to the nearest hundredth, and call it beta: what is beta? -1.03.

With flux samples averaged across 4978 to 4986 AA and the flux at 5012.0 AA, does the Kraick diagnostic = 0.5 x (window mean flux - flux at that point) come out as 0.2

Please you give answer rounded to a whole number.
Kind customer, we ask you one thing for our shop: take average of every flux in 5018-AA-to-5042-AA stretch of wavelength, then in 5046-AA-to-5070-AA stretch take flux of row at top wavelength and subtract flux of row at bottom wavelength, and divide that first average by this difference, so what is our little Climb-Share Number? -36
